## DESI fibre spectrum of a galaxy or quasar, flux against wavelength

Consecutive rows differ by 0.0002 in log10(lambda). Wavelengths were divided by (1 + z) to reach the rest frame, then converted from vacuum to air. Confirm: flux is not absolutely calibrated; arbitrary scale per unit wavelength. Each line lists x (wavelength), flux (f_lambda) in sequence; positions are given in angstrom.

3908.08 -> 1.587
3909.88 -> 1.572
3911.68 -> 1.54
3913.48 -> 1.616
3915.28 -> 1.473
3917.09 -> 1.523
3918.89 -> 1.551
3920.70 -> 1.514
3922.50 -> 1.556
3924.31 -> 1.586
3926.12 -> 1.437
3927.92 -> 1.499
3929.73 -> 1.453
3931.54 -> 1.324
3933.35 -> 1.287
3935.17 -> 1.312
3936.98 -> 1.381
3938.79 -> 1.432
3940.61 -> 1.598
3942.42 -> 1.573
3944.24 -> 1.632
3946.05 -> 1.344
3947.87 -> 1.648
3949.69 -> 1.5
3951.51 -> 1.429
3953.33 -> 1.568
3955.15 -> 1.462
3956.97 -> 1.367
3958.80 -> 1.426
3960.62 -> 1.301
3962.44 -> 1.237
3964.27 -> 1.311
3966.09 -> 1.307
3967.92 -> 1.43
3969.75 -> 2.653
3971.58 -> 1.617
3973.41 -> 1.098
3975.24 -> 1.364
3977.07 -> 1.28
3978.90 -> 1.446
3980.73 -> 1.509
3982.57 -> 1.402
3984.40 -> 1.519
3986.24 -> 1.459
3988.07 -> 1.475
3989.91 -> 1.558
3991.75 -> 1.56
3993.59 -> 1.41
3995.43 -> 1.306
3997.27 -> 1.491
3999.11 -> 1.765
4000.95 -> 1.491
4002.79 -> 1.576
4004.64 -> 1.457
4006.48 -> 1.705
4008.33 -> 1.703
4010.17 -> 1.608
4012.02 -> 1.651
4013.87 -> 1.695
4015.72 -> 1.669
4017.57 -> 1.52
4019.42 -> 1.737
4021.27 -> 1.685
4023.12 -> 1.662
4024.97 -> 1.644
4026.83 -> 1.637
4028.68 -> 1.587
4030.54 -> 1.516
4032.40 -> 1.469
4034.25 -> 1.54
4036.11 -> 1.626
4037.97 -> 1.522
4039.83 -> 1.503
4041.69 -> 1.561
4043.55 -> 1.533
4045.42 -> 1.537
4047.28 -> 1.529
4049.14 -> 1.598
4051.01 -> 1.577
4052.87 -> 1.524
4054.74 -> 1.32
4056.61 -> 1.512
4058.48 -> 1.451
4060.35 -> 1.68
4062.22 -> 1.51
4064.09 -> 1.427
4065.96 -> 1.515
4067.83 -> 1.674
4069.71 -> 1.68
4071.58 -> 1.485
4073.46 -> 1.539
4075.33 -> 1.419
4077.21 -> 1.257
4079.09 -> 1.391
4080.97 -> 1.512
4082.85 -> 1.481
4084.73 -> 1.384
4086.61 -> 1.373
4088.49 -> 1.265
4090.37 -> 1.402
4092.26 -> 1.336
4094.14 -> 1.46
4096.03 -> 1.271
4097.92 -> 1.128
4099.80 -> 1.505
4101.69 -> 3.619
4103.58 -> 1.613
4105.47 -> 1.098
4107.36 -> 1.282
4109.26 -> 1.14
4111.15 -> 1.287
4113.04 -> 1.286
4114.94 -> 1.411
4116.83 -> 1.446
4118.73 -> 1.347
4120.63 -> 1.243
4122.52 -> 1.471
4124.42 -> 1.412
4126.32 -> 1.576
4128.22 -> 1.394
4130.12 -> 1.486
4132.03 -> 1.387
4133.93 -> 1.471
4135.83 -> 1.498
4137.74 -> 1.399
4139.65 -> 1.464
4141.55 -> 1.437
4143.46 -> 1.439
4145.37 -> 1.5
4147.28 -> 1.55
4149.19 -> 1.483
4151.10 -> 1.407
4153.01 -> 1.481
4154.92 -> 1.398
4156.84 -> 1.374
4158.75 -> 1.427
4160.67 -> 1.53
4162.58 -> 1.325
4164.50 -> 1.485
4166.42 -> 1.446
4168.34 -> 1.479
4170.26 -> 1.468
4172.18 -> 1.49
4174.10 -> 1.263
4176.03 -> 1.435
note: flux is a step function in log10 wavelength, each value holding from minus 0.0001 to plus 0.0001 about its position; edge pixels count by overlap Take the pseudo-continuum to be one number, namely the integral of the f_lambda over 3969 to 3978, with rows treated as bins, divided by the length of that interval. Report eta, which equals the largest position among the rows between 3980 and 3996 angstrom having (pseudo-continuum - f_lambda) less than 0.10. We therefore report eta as 3991.75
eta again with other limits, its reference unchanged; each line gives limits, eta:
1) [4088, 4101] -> 4099.80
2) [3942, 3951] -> 3949.69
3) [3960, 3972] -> 3971.58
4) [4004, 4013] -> 4012.02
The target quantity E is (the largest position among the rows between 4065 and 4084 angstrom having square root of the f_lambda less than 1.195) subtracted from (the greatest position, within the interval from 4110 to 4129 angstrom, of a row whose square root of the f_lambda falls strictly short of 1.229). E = 49.1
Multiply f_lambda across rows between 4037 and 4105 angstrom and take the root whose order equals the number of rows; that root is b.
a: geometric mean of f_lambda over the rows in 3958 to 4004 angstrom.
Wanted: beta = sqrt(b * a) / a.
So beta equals 1.01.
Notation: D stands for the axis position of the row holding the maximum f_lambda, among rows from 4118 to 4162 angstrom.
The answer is 4126.32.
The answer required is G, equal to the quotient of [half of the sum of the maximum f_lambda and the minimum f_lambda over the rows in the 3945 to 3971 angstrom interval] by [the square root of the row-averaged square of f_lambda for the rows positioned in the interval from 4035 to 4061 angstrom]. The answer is 1.3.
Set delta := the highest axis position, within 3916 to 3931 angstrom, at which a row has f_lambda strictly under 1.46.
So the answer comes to 3929.73 angstrom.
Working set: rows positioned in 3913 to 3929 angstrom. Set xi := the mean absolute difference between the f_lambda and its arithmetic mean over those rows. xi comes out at 0.043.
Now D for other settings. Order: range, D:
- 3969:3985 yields 3969.75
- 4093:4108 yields 4101.69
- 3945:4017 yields 3969.75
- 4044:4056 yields 4049.14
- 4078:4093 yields 4080.97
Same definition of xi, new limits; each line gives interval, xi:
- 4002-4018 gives 0.071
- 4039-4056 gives 0.048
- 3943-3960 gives 0.090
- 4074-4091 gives 0.060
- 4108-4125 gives 0.088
